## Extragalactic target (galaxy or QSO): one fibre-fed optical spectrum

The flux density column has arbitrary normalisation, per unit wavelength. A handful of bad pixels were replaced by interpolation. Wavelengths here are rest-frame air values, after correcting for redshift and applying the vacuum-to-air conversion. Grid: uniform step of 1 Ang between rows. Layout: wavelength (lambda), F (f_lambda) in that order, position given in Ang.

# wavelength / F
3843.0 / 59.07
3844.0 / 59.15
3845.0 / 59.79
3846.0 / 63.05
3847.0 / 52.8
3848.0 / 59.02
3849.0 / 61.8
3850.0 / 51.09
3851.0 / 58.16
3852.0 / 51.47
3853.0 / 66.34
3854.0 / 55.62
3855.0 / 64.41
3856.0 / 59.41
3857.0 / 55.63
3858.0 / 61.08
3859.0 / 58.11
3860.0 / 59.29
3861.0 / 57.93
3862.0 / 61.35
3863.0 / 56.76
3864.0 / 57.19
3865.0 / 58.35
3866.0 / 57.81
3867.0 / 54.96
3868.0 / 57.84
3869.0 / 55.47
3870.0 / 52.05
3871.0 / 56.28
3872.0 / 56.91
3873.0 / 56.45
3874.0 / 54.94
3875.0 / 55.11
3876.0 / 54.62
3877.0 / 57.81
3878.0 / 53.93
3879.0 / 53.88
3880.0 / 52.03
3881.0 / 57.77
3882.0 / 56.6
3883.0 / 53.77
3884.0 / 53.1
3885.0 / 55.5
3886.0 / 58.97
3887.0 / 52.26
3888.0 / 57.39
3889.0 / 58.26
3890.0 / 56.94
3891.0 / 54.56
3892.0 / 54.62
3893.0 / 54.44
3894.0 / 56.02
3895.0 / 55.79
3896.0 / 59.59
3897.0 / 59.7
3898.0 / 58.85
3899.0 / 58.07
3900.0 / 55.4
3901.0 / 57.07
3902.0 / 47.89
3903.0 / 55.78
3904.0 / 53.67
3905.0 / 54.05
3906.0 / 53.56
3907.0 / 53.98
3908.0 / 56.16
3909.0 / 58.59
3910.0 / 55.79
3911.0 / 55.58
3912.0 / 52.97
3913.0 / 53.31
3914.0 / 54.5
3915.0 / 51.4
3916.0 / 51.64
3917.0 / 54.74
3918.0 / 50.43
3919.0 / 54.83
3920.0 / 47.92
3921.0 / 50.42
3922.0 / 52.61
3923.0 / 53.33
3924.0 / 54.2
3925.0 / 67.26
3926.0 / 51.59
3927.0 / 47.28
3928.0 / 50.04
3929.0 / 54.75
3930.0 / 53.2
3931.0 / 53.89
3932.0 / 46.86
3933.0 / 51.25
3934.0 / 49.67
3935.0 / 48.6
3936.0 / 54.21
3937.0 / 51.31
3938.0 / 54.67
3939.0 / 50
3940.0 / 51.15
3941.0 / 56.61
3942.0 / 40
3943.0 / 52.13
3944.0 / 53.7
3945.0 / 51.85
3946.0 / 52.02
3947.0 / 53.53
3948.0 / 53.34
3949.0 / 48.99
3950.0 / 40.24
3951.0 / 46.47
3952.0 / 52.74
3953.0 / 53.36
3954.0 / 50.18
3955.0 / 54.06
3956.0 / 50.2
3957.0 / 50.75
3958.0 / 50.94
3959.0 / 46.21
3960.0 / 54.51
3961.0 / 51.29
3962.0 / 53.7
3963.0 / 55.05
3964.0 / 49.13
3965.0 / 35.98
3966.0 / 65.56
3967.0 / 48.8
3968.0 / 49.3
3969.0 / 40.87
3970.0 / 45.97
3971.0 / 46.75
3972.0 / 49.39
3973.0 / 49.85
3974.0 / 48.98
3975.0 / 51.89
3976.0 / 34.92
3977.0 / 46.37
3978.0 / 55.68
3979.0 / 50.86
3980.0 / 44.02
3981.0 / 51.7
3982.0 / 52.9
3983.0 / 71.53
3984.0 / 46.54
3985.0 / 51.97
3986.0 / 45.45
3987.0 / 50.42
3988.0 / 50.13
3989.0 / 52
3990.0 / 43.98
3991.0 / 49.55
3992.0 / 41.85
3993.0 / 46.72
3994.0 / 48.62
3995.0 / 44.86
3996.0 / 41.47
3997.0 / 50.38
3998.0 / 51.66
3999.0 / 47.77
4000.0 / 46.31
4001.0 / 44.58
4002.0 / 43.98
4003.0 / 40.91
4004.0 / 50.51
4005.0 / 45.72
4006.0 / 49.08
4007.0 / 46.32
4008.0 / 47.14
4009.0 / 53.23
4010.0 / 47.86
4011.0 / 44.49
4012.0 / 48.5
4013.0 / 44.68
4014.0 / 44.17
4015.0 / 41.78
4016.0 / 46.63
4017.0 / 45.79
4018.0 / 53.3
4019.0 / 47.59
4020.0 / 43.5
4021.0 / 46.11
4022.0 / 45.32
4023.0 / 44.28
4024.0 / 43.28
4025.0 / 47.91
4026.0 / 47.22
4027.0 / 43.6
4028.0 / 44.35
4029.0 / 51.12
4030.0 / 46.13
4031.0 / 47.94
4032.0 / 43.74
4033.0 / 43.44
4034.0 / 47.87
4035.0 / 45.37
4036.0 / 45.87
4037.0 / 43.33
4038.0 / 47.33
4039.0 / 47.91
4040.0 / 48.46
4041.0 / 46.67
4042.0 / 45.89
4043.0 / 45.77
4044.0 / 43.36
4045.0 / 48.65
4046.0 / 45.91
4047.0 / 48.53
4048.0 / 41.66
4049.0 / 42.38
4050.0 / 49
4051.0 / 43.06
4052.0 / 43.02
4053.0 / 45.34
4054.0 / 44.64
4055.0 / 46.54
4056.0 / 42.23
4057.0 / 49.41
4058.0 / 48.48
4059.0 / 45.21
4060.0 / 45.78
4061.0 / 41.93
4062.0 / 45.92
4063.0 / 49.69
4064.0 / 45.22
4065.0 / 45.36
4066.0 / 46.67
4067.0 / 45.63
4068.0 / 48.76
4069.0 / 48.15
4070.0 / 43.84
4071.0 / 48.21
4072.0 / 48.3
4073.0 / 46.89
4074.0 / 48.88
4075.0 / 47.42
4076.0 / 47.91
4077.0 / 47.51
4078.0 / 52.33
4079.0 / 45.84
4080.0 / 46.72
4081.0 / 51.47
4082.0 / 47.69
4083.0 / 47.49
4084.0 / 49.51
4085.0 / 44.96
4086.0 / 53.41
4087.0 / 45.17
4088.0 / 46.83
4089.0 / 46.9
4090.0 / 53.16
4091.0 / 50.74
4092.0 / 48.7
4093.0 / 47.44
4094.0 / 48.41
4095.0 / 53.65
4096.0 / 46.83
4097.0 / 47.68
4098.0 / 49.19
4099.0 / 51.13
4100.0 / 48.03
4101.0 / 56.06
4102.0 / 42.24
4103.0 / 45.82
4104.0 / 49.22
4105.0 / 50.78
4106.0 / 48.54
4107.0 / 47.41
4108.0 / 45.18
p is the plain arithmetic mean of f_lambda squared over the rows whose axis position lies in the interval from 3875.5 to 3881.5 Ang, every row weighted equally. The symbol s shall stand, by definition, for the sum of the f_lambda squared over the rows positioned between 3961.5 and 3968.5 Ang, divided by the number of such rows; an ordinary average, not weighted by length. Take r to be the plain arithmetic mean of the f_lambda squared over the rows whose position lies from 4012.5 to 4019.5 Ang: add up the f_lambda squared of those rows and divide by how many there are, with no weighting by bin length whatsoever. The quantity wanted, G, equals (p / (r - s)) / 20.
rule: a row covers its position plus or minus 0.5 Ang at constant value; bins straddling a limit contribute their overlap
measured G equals -0.3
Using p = 3030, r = 2153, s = 2676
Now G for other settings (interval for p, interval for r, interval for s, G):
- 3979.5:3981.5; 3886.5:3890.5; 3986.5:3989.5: 0.2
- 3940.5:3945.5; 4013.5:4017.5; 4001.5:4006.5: -0.9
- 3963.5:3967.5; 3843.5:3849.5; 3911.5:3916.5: 0.2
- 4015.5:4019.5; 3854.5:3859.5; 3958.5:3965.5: 0.1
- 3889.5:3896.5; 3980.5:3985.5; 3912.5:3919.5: 0.6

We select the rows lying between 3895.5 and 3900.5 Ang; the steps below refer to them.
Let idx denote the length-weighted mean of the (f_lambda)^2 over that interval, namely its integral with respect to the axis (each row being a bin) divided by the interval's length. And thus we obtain 3404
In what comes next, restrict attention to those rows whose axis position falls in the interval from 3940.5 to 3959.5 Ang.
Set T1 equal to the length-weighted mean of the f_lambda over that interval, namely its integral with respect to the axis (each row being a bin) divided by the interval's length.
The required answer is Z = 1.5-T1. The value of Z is -48.9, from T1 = 50.4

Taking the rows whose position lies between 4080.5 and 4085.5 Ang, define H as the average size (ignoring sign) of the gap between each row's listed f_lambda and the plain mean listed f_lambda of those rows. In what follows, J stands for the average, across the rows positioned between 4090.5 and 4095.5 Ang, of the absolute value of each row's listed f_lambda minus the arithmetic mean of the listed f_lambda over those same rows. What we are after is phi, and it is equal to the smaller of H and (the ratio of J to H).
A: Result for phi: 1.1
